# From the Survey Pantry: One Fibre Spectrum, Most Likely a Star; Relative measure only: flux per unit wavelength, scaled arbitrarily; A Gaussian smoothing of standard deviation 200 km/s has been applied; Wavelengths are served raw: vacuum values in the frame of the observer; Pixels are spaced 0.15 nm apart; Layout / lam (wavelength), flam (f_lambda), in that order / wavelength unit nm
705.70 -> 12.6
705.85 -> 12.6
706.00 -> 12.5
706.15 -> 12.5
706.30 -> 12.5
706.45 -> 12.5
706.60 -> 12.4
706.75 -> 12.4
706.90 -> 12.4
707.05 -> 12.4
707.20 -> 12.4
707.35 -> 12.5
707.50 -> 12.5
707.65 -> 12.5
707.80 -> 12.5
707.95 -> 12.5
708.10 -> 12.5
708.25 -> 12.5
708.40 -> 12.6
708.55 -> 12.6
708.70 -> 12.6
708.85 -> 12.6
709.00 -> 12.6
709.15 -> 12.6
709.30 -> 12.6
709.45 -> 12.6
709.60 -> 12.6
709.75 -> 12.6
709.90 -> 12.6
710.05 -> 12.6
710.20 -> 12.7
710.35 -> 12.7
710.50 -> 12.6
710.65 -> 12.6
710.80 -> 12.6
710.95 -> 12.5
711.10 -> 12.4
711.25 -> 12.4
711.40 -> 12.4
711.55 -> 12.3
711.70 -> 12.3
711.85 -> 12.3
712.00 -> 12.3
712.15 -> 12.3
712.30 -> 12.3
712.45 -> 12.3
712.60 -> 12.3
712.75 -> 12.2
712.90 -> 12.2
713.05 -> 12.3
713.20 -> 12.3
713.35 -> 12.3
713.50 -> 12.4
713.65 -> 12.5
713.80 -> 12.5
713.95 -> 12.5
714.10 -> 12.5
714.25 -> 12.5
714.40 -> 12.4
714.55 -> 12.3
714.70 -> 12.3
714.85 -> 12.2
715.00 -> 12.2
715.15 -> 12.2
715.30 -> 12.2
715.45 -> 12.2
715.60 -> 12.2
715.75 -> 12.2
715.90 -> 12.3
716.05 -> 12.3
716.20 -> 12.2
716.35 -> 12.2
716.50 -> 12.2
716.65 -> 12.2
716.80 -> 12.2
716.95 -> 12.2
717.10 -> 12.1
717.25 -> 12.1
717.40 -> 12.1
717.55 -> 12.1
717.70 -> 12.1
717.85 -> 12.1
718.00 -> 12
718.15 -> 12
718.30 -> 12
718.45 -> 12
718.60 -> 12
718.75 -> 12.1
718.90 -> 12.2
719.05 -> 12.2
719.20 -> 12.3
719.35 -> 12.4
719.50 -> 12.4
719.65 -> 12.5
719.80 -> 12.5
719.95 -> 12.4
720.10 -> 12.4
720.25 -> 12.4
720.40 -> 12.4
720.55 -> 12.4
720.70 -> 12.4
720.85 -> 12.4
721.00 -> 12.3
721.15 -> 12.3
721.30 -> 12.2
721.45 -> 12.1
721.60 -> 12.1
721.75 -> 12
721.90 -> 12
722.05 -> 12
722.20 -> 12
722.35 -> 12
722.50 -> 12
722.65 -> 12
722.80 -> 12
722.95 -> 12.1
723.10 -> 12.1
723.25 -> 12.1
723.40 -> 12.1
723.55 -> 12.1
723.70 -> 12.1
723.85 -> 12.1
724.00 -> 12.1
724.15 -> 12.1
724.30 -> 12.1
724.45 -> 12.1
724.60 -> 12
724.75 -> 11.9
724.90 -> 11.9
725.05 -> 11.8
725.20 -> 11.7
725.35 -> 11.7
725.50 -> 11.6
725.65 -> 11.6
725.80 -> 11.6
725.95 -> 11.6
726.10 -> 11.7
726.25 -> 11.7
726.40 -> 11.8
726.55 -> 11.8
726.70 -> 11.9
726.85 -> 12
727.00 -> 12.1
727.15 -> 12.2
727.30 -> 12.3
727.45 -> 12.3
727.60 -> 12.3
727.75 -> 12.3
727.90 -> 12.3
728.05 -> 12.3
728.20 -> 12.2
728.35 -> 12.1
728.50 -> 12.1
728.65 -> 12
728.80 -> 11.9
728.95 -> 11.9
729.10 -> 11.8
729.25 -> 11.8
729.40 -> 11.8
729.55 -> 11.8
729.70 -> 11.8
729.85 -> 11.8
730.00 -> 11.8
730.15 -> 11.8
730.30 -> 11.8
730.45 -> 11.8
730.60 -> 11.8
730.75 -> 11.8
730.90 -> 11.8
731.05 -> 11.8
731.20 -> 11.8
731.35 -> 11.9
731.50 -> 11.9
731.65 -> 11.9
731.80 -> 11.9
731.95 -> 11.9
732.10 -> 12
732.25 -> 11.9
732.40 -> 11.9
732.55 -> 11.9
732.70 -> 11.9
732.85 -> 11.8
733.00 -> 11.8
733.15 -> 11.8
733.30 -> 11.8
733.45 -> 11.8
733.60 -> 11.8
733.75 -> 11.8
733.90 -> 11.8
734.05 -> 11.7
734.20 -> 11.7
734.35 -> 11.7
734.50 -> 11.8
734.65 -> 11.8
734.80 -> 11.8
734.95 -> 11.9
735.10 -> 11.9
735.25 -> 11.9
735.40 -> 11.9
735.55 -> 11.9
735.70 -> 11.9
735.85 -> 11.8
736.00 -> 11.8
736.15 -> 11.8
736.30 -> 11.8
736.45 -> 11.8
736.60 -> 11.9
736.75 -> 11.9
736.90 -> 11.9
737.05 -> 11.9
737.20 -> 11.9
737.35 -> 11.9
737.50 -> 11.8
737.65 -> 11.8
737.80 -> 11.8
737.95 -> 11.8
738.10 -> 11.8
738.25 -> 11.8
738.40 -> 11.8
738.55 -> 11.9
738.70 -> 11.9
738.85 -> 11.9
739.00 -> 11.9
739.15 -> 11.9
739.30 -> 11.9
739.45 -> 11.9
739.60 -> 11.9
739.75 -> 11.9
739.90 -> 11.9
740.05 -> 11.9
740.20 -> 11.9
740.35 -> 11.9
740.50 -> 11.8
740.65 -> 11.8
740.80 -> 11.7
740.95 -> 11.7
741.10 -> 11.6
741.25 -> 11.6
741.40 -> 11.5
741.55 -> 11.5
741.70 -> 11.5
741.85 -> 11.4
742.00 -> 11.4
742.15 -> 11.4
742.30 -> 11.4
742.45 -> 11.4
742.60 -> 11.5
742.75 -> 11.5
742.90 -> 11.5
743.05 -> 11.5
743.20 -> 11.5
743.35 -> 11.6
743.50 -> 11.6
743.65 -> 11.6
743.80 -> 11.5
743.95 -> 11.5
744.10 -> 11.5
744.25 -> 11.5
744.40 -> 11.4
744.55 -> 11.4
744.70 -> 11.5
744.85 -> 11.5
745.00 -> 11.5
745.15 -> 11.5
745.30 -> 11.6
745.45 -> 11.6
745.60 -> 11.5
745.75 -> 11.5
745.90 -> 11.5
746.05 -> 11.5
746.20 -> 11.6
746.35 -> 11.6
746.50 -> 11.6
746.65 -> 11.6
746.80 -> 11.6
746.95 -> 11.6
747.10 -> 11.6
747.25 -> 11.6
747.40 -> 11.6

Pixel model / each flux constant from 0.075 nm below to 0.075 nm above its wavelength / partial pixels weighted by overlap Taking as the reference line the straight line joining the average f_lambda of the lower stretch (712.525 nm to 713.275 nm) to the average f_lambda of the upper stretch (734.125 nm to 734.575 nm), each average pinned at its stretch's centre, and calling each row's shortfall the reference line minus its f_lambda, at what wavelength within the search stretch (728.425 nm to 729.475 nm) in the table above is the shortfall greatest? 729.10 nm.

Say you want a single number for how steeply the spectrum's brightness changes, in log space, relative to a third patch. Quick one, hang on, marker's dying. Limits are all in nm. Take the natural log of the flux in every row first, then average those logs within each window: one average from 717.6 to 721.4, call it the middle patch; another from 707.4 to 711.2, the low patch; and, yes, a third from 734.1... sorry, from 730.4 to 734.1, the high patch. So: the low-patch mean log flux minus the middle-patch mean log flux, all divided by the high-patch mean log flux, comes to 0.010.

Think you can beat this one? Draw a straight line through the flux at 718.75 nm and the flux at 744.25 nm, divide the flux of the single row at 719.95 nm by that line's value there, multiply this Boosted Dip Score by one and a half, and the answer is 1.54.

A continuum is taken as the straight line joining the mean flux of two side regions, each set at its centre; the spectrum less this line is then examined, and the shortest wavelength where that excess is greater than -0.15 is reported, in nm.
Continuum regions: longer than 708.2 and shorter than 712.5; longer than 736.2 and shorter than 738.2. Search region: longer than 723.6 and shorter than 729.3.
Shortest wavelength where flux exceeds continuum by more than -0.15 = 723.70 nm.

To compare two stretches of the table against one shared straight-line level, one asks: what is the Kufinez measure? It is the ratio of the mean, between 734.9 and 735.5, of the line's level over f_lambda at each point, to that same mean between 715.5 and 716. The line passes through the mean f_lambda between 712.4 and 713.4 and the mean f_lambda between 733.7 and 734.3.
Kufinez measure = 0.99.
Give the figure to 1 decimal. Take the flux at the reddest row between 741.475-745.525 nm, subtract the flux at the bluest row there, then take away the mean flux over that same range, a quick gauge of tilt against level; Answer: -11.4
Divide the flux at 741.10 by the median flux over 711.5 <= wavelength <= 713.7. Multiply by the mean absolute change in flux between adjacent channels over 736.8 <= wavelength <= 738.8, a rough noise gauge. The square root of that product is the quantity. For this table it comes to 0.13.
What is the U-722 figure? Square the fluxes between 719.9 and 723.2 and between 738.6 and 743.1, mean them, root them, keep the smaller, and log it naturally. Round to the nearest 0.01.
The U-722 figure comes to 2.46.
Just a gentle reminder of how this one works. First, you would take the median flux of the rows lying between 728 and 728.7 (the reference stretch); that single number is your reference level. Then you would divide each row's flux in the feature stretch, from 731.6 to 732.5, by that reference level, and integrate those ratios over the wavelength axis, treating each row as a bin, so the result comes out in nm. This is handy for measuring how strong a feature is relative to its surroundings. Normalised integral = 0.89 nm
